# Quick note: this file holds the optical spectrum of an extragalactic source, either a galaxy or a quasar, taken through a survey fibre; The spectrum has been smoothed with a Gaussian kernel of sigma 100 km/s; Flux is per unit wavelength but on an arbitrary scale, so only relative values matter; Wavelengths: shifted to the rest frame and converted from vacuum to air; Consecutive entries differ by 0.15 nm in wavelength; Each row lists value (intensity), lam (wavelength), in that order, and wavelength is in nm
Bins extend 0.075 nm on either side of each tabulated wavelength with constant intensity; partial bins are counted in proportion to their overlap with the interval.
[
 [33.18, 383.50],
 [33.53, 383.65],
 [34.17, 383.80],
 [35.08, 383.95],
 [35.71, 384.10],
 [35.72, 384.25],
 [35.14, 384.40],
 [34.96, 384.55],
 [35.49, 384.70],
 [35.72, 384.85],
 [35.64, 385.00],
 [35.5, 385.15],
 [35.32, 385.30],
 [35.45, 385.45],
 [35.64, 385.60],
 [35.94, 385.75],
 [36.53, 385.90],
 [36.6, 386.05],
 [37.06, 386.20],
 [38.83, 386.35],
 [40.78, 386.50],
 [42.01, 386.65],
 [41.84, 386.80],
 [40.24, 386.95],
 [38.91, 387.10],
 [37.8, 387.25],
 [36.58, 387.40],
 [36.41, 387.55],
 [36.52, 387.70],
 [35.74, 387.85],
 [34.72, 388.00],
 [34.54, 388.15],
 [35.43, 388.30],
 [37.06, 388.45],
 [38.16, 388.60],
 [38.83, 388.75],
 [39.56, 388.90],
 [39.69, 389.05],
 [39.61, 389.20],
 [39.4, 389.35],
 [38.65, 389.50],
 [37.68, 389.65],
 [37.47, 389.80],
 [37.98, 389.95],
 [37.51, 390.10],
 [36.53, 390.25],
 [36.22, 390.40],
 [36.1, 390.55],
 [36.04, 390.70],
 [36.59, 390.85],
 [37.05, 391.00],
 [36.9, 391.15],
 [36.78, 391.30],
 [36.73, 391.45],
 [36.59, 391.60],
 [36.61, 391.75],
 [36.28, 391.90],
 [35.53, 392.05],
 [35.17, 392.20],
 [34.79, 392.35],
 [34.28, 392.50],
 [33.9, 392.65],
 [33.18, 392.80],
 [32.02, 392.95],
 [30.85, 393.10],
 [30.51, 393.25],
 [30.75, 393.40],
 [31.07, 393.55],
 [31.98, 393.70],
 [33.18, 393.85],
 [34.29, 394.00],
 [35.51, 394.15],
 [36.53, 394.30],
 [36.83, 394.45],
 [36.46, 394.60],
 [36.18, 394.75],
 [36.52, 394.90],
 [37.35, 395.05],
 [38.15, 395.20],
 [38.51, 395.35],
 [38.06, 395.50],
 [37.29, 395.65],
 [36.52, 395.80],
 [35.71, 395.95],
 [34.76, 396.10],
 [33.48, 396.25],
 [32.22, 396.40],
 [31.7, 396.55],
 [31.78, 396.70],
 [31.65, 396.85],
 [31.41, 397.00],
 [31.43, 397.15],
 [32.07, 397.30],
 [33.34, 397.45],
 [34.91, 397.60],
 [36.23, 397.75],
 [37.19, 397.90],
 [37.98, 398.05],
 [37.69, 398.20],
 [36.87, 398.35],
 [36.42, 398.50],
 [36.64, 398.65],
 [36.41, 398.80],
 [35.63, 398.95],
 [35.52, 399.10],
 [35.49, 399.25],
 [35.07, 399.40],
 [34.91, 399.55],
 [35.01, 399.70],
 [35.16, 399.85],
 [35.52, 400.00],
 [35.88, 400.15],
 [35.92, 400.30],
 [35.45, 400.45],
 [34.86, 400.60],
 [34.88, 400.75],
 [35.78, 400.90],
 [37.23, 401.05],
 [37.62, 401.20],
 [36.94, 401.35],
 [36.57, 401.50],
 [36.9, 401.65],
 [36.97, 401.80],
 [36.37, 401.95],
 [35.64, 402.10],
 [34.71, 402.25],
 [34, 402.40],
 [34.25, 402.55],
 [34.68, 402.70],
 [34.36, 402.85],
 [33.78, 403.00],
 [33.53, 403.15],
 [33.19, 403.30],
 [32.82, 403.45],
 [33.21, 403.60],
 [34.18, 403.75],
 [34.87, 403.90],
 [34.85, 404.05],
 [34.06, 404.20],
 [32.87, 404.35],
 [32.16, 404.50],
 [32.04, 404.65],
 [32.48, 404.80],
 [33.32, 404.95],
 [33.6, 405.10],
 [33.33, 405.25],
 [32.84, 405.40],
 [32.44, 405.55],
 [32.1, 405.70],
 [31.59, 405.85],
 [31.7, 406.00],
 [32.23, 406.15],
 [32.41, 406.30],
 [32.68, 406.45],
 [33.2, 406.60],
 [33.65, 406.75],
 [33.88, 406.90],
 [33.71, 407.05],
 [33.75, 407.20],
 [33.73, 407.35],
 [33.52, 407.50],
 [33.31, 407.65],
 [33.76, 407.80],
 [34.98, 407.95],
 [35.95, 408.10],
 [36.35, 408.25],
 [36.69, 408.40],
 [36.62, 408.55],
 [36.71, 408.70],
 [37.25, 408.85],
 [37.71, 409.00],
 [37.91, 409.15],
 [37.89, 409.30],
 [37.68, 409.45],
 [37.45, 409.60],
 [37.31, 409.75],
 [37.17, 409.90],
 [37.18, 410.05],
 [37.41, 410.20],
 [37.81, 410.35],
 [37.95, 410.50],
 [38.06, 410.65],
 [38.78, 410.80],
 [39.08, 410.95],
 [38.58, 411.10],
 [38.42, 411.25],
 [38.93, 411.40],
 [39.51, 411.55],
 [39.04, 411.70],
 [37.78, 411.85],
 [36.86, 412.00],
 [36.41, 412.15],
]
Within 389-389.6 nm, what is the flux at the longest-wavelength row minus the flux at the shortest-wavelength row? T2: -1.0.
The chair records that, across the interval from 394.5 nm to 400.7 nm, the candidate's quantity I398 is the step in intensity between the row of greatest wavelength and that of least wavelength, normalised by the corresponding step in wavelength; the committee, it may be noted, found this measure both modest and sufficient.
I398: -0.27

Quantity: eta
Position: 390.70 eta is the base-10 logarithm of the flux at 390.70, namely 1.557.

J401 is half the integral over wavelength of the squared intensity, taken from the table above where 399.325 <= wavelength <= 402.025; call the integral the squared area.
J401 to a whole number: 1745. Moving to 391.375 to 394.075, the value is 1545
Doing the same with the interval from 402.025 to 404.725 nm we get 1548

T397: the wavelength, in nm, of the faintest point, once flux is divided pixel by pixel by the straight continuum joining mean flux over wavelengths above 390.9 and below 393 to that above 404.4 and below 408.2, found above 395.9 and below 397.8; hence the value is 397.00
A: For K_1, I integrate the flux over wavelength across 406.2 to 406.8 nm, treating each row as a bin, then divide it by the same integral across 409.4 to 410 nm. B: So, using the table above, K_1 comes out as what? 0.88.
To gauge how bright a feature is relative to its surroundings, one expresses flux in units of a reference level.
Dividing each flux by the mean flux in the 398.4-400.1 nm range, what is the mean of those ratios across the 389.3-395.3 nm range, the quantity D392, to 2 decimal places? 1.00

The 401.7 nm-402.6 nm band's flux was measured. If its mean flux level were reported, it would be 35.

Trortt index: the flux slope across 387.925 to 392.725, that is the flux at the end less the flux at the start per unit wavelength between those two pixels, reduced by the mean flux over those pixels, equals -37.0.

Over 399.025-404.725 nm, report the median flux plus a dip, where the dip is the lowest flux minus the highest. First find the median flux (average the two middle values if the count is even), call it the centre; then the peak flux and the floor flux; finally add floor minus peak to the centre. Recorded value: 29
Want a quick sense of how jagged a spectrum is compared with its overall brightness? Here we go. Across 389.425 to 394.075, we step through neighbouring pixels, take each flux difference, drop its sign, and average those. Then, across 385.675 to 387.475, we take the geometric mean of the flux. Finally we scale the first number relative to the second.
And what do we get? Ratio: 0.0130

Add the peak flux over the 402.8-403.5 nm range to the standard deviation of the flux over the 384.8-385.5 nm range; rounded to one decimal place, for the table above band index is 34.5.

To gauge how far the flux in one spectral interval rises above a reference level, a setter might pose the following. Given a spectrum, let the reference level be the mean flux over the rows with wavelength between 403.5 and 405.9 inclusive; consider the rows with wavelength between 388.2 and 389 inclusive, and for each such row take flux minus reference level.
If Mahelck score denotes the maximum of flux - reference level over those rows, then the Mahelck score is 6.4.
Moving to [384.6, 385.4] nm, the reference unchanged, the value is 2.6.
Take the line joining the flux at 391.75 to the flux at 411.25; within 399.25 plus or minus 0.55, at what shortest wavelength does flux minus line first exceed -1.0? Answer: 398.80 nm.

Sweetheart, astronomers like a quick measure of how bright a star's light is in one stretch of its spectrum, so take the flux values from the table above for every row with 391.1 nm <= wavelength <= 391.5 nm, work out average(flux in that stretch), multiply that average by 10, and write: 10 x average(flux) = 368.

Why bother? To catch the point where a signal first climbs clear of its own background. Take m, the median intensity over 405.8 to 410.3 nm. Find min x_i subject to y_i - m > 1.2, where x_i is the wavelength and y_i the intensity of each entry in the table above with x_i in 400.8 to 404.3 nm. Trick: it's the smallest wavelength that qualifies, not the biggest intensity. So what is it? 401.05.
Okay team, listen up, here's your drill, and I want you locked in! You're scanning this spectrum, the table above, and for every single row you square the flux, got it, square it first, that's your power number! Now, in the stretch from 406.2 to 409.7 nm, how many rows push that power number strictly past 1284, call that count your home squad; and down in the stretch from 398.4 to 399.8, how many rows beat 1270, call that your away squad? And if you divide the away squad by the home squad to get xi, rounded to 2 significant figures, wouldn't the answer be 0.27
